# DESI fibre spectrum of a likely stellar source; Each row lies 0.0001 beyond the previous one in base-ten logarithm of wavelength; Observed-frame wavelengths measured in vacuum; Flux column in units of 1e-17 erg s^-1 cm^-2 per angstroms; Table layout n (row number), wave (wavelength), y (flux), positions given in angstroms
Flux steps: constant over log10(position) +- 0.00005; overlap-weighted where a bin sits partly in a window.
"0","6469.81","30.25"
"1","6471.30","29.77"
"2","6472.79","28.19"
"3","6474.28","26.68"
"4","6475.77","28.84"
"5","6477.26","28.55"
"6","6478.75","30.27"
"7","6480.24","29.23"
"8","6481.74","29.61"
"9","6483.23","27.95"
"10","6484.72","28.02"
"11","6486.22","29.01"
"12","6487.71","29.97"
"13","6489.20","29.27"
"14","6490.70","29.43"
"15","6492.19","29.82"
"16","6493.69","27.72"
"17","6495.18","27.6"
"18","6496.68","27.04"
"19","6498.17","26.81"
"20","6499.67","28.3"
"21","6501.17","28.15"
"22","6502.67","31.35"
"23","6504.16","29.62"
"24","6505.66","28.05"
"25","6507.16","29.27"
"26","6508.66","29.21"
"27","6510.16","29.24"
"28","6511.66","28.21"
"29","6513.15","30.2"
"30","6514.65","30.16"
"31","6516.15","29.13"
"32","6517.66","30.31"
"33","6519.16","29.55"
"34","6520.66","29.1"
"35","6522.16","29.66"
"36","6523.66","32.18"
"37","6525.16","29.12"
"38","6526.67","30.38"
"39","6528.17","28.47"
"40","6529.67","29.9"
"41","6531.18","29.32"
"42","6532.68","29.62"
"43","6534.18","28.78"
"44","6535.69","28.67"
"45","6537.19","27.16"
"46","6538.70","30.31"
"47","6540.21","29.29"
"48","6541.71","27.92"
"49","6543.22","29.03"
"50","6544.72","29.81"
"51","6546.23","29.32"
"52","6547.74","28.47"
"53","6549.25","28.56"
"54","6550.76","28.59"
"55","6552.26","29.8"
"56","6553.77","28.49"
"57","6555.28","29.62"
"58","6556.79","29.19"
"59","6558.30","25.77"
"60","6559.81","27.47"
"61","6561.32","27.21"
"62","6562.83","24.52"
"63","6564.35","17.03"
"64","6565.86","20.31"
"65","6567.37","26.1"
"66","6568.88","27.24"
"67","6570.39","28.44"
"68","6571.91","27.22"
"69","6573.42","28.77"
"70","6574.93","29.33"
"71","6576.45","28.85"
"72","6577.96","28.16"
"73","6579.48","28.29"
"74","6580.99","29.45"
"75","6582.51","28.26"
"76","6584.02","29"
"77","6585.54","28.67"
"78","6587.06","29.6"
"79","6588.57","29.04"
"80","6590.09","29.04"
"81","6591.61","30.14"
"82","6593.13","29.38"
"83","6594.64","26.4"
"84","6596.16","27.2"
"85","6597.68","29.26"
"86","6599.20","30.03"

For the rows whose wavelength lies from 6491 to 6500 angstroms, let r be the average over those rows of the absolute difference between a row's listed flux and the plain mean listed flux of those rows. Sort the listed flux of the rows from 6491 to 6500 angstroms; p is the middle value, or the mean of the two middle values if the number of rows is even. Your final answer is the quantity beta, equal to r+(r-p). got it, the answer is -26.1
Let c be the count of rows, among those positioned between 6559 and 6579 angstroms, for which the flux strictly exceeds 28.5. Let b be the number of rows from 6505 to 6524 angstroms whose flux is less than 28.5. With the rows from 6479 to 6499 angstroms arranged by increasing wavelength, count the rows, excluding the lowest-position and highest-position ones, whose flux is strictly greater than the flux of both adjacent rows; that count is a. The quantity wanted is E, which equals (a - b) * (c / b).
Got 1.5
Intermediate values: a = 3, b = 2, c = 3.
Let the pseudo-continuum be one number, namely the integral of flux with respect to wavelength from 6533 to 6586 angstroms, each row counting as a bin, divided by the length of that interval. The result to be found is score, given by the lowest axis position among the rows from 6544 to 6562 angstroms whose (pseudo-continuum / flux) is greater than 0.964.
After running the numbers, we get 6547.74 angstroms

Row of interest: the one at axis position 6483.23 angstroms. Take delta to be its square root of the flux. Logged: 5.29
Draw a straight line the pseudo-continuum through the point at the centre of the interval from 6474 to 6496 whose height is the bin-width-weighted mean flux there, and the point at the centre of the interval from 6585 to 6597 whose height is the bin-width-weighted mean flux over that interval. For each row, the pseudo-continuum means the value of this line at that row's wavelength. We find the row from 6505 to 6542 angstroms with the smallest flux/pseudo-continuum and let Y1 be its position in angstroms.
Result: 6537.19 angstroms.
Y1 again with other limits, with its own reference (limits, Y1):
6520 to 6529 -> 6528.17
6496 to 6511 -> 6498.17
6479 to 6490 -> 6483.23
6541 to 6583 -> 6564.35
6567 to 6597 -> 6567.37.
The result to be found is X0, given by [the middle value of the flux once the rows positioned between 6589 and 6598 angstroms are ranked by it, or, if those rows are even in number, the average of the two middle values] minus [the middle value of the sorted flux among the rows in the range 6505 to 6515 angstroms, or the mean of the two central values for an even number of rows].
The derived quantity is -0.1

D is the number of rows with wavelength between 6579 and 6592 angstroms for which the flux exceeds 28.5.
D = 7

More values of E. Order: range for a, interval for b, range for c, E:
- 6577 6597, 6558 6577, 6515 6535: -7.2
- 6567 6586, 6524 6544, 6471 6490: 3.0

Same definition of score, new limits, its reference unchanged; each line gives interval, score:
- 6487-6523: 6493.69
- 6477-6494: 6477.26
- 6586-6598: 6594.64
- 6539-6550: 6541.71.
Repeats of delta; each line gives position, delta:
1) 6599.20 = 5.48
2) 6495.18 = 5.25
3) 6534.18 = 5.36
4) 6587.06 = 5.44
